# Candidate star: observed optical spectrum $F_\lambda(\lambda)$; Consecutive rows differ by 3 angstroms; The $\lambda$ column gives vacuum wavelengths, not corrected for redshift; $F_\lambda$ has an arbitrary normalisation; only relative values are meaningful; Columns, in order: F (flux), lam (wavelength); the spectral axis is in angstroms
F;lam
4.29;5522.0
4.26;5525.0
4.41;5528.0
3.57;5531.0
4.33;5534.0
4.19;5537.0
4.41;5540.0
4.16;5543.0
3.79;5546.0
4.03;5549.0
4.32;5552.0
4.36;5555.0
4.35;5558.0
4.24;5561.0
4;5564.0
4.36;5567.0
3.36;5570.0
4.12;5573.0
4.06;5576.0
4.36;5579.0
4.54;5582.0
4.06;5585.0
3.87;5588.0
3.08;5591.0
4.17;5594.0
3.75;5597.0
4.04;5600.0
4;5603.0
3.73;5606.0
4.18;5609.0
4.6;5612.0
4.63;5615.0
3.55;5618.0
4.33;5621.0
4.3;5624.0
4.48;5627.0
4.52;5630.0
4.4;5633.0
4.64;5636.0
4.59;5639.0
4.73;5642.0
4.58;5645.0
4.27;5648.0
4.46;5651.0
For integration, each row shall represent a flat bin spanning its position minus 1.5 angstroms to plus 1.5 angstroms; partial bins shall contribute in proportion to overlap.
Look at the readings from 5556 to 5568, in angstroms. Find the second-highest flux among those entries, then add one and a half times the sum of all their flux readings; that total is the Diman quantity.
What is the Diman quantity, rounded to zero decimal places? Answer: 30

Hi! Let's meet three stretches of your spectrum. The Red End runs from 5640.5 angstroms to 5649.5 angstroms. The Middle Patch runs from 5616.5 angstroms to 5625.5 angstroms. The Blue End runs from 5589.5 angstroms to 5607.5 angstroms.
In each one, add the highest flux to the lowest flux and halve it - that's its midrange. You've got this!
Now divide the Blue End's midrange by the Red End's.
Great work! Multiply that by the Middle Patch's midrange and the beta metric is 3.2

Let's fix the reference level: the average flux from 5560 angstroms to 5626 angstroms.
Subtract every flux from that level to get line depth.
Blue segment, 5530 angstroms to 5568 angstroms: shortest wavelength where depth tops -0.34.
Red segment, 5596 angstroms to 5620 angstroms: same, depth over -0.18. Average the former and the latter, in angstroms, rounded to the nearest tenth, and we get 5564.0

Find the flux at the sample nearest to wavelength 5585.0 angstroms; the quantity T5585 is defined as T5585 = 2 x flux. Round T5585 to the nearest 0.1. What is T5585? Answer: 8.1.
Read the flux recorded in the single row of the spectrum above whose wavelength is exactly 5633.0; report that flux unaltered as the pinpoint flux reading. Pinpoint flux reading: 4.4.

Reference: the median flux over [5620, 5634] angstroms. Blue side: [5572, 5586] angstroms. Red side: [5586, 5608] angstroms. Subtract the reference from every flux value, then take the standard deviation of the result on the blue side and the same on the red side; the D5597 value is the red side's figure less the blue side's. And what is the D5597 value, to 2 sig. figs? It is 0.14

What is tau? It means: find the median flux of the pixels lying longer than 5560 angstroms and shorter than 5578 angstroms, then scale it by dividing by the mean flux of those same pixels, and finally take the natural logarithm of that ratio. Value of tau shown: 0.016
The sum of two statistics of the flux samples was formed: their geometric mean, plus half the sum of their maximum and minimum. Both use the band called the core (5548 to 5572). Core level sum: 7.97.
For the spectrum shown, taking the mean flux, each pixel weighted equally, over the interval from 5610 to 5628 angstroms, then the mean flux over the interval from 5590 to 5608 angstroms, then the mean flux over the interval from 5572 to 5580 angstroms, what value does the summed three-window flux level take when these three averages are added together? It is 12.3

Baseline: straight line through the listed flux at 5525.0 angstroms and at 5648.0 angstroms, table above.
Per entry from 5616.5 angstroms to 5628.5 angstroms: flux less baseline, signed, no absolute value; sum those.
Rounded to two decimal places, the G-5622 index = -0.41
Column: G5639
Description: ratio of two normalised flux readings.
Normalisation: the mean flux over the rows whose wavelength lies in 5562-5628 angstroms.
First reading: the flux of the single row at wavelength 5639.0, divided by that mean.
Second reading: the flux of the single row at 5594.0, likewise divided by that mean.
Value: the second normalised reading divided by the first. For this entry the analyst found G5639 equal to 0.91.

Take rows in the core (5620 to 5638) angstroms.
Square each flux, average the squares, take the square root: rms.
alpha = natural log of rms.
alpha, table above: 1.49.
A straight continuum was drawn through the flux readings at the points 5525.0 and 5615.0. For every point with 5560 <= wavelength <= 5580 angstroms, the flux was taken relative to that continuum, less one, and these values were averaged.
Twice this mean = -0.17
